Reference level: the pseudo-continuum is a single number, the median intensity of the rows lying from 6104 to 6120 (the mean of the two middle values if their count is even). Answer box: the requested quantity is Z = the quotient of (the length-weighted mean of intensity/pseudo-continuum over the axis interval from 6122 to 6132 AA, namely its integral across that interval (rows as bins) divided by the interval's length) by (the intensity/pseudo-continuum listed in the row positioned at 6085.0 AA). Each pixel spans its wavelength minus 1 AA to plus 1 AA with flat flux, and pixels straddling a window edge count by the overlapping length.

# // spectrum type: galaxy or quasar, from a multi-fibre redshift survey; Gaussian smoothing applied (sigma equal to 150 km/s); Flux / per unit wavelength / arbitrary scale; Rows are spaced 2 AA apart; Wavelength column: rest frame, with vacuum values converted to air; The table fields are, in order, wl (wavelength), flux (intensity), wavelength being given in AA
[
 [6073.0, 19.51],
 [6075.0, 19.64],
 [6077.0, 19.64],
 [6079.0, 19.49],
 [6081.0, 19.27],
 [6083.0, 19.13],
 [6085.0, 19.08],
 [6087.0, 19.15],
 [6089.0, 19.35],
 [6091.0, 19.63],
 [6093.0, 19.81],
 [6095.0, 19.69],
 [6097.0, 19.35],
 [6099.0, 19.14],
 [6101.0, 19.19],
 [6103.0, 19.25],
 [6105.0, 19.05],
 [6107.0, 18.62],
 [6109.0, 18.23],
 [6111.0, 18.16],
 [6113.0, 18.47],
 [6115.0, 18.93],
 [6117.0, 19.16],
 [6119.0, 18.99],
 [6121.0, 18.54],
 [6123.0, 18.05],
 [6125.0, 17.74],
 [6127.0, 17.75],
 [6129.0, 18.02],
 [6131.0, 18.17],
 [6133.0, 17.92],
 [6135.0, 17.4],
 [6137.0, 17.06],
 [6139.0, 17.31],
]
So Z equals 0.94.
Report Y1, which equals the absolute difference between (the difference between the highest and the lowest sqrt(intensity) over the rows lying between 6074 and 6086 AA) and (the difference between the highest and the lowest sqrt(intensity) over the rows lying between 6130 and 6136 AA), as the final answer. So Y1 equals 0.028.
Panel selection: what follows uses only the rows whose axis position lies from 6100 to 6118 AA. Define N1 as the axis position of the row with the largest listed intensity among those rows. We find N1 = 6103.0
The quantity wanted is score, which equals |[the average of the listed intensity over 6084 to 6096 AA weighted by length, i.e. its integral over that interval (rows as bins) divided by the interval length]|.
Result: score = 19.5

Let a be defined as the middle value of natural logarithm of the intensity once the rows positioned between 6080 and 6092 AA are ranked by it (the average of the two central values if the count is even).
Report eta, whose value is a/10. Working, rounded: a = 2.96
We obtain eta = 0.296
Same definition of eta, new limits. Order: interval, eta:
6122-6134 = 0.289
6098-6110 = 0.295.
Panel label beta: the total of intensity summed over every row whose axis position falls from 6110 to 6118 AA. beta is 74.7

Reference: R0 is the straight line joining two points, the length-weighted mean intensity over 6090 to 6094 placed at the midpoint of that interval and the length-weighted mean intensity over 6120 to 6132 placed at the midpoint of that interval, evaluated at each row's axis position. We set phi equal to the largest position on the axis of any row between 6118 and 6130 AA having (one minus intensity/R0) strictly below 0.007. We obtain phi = 6129.0 AA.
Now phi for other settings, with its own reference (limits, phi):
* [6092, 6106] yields 6105.0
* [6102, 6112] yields 6105.0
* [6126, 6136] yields 6133.0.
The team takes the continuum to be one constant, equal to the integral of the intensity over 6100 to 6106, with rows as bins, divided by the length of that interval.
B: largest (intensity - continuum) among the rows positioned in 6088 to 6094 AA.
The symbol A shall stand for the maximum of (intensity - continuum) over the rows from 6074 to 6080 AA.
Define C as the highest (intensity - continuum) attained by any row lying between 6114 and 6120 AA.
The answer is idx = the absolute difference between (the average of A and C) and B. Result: 0.41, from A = 0.5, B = 0.65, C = 0.0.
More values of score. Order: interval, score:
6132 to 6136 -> 17.7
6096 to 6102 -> 19.2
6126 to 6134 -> 18.0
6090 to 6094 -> 19.7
